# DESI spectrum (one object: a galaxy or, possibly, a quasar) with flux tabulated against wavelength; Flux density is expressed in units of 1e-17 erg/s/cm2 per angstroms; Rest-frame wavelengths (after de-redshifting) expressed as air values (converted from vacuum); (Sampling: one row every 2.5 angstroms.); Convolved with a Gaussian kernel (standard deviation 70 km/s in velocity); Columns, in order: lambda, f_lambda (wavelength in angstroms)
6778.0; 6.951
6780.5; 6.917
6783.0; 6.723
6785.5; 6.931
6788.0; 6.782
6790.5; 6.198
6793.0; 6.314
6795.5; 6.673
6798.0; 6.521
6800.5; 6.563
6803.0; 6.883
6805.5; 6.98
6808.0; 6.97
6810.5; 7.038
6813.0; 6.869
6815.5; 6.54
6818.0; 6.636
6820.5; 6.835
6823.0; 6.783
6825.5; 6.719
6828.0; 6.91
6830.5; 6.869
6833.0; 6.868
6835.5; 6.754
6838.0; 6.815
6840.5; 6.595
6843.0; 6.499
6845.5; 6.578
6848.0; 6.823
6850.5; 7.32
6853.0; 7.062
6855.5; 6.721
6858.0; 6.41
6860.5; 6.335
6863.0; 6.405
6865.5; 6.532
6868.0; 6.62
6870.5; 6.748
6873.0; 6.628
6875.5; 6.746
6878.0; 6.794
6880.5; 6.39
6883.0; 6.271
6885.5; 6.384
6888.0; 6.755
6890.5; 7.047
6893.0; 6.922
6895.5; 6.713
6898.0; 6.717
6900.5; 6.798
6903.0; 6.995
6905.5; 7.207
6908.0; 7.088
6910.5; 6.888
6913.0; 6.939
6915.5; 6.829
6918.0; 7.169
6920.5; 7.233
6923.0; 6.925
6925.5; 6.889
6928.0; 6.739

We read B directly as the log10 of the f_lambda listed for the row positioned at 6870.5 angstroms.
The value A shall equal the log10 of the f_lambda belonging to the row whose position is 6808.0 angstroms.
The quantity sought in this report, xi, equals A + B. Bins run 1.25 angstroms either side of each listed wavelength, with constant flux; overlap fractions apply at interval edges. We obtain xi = 1.67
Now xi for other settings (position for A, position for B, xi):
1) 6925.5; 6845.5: 1.66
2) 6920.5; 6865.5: 1.67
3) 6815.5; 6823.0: 1.65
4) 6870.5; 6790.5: 1.62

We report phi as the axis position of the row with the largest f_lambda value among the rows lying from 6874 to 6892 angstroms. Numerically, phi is 6890.5 angstroms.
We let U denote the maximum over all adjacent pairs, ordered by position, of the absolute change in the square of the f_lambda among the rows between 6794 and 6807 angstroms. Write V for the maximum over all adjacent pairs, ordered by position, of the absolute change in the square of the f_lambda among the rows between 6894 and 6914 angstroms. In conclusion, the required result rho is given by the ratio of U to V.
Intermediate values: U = 4.3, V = 3.0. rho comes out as 1.4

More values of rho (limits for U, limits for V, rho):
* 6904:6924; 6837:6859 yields 0.7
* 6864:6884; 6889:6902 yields 1.9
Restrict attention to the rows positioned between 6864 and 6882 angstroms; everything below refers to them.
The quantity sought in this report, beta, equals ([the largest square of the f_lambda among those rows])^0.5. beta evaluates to 6.79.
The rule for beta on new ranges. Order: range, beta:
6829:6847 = 6.87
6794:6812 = 7.04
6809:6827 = 7.04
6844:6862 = 7.32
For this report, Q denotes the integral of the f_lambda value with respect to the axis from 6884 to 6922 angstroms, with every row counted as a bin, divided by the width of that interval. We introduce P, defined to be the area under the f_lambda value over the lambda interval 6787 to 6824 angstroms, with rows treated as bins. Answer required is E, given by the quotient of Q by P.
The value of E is 0.0278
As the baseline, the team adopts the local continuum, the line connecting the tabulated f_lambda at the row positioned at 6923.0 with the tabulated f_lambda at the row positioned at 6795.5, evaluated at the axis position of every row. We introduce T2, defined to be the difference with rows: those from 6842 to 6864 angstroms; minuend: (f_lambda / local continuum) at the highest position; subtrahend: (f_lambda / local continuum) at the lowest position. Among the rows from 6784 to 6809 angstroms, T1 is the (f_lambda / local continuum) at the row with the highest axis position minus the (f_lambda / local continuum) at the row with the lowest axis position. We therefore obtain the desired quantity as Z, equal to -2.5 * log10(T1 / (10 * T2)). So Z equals 5.6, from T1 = -0.001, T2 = -0.019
